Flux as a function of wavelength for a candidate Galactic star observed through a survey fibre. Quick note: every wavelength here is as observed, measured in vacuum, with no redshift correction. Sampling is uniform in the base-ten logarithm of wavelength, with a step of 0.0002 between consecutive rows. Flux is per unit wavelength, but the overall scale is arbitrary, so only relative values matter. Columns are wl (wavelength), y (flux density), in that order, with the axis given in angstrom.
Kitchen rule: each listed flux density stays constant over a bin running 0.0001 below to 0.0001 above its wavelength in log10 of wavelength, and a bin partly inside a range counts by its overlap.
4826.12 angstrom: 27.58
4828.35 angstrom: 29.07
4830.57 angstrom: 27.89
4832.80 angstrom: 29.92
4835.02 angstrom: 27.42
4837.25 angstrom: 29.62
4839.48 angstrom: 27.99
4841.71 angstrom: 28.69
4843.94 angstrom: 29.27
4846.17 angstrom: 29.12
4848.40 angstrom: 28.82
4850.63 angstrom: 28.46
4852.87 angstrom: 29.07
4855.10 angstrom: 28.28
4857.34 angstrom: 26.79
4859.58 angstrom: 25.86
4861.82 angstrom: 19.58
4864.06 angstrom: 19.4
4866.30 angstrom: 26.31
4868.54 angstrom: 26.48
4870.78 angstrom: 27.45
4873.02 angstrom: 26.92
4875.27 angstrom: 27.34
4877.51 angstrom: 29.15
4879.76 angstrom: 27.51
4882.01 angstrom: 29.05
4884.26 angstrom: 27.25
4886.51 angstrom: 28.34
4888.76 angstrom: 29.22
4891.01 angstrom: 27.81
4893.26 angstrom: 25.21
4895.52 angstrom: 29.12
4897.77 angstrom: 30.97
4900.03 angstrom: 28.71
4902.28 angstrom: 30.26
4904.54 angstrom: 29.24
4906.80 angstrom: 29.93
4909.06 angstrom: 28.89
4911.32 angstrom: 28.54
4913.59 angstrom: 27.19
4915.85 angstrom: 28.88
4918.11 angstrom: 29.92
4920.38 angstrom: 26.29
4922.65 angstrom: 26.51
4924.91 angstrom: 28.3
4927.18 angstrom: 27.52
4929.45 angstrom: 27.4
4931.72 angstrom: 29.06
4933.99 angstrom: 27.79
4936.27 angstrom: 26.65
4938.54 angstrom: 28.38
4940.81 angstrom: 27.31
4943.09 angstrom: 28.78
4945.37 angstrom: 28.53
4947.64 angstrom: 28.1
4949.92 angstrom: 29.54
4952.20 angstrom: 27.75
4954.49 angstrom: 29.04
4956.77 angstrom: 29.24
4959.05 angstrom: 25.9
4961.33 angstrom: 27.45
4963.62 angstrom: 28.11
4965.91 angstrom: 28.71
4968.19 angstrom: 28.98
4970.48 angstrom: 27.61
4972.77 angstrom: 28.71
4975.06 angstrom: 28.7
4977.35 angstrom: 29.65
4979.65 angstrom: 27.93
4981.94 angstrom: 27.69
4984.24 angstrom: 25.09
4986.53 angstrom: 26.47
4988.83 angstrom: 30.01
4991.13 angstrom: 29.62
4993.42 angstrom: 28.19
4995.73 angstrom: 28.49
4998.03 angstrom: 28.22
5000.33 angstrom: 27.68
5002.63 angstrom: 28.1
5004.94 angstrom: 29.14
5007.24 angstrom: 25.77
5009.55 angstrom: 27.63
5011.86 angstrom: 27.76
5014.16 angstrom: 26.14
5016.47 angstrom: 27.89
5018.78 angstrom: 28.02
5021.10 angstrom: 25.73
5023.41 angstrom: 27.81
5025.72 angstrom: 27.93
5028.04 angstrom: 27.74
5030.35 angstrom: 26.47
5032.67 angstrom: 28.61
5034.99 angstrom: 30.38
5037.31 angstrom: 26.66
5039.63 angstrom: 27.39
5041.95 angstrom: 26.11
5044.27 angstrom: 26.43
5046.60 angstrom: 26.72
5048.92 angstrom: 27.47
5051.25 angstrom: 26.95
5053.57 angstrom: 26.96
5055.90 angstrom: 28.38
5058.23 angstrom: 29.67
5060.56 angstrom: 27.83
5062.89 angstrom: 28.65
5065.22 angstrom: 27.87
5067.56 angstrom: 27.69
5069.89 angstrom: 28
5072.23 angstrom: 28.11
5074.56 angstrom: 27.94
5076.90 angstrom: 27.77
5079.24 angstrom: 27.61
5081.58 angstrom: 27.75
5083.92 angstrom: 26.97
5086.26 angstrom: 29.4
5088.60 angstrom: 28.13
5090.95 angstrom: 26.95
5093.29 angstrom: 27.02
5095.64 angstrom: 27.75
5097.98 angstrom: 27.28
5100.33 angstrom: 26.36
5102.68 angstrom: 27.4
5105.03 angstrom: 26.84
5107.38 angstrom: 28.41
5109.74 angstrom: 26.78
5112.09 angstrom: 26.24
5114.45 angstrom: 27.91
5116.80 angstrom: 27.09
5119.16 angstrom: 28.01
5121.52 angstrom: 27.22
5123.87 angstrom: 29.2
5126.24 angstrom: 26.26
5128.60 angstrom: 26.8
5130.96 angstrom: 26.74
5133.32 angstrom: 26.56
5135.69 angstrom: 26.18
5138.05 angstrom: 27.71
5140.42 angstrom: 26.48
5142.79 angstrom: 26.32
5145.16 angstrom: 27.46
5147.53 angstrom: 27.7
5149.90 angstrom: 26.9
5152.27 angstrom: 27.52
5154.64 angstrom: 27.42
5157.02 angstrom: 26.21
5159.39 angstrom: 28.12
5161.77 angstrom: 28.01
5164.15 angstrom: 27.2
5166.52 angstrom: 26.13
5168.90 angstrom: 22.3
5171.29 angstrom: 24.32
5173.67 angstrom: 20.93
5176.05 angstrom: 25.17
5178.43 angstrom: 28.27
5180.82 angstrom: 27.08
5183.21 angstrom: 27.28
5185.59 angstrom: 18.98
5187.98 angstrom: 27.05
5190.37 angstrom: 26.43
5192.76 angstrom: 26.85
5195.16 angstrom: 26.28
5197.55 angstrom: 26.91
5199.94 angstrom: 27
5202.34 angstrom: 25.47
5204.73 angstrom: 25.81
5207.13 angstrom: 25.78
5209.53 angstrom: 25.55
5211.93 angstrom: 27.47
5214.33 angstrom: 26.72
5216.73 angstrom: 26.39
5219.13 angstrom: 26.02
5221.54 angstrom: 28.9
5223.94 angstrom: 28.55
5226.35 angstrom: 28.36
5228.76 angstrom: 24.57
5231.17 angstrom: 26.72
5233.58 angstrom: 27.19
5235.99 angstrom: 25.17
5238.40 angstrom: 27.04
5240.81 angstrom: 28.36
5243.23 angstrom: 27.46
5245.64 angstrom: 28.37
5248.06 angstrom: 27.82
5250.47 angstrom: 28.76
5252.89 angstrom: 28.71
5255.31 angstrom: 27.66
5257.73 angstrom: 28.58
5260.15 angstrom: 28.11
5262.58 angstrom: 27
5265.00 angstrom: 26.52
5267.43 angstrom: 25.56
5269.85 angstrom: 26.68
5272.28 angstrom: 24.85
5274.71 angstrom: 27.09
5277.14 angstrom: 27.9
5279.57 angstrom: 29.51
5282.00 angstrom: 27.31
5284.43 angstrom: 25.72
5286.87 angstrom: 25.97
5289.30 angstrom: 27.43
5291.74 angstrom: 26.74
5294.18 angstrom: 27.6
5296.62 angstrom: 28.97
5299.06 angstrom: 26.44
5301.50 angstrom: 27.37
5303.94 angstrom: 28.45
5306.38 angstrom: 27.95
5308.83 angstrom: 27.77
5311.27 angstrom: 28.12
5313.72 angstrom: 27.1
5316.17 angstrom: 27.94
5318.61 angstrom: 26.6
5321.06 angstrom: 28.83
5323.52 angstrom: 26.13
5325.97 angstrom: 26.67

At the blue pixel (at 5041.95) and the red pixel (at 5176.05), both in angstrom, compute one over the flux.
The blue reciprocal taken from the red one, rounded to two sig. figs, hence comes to 0.0014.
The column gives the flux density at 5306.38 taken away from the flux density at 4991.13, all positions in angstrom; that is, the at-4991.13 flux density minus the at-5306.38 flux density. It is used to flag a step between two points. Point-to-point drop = 1.7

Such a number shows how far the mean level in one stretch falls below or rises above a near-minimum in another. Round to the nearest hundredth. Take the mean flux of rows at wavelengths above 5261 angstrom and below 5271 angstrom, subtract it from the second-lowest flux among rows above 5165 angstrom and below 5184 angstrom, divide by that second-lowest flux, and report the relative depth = -0.19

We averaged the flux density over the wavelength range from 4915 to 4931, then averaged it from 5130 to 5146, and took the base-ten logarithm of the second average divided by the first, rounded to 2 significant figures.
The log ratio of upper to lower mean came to -0.017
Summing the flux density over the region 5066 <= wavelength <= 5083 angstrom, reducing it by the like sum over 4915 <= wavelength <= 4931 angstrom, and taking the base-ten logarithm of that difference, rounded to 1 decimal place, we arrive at -1.3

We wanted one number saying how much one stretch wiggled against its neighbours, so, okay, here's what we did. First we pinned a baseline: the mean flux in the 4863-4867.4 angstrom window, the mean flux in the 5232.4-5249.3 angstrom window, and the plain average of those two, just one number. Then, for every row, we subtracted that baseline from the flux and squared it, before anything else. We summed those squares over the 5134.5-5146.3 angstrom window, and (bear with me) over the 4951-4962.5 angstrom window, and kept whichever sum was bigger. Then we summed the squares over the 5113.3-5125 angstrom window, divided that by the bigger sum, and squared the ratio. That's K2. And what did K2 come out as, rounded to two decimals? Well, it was 0.82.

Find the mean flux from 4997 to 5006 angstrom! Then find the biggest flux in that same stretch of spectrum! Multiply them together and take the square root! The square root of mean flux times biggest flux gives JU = 28.7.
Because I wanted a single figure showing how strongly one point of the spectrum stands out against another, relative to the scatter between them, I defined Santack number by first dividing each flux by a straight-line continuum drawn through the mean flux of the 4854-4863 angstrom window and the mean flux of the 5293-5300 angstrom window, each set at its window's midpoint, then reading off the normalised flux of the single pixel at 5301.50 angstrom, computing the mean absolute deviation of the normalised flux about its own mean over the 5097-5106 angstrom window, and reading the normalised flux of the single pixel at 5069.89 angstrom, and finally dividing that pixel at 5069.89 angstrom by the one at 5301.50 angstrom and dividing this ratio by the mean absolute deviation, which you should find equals 76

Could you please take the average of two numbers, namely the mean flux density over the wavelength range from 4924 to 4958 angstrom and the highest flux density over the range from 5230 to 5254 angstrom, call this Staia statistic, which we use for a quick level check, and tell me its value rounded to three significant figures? 28.5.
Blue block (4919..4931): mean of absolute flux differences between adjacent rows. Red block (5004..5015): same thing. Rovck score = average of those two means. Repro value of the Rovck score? 1.24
